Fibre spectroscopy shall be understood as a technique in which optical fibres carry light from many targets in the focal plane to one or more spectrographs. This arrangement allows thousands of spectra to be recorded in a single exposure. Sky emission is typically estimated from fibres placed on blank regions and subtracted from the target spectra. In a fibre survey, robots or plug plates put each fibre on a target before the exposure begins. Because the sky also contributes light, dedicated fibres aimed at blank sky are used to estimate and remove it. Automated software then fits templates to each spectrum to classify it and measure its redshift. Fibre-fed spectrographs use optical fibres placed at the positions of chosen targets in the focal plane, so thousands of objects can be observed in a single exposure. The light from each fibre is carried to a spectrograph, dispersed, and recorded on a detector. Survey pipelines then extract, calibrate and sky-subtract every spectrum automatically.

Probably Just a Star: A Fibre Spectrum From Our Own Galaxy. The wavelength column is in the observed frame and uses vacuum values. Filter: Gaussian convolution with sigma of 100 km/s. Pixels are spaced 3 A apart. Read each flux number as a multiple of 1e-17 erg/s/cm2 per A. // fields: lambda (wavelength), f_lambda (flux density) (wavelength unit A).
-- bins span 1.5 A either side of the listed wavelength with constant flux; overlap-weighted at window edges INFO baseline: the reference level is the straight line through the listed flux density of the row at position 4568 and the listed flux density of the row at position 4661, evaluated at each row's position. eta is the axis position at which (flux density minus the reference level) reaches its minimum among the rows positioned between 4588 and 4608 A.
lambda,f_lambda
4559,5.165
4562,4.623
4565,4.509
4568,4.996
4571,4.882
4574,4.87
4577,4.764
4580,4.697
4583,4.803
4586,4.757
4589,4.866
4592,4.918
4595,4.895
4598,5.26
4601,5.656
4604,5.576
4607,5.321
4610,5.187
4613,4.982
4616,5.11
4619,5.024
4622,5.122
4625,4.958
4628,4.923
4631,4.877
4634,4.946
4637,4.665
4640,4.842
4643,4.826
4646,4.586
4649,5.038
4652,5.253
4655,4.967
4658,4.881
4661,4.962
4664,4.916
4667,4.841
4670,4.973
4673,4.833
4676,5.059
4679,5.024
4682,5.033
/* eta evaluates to 4589 A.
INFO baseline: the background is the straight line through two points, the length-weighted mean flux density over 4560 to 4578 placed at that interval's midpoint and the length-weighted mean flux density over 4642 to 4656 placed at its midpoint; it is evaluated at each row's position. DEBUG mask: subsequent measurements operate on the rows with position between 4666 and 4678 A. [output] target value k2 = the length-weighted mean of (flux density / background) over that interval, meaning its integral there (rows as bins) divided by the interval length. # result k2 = 0.991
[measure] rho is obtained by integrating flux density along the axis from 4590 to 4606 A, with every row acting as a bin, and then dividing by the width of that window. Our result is 5.3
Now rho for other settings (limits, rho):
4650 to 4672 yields 5.0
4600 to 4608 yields 5.5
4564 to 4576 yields 4.8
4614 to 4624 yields 5.1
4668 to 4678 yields 5.0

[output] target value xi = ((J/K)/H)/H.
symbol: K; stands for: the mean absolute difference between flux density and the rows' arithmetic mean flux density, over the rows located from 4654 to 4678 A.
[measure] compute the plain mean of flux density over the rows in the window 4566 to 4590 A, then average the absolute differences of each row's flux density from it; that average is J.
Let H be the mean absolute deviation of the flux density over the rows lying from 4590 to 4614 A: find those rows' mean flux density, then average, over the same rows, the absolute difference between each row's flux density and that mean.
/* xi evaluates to 23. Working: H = 0.23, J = 0.074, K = 0.06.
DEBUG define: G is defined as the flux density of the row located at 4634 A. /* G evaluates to 4.946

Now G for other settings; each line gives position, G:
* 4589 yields 4.866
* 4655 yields 4.967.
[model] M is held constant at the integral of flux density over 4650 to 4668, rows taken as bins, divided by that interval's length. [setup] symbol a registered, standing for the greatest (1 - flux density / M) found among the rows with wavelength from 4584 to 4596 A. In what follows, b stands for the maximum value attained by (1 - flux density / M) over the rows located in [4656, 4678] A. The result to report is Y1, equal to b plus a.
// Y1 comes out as 0.07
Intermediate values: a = 0.04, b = 0.03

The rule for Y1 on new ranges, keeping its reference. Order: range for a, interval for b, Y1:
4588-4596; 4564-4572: 0.12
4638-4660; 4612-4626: 0.08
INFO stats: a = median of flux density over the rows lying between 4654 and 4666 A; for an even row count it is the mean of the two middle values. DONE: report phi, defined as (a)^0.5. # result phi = 2.22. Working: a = 4.94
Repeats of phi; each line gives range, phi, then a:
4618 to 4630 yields 2.23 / 4.99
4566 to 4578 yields 2.21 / 4.88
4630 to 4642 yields 2.20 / 4.86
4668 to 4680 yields 2.24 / 5.00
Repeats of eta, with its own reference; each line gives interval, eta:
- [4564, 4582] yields 4565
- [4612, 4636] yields 4631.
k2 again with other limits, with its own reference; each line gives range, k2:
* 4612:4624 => 1.037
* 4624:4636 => 1.003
